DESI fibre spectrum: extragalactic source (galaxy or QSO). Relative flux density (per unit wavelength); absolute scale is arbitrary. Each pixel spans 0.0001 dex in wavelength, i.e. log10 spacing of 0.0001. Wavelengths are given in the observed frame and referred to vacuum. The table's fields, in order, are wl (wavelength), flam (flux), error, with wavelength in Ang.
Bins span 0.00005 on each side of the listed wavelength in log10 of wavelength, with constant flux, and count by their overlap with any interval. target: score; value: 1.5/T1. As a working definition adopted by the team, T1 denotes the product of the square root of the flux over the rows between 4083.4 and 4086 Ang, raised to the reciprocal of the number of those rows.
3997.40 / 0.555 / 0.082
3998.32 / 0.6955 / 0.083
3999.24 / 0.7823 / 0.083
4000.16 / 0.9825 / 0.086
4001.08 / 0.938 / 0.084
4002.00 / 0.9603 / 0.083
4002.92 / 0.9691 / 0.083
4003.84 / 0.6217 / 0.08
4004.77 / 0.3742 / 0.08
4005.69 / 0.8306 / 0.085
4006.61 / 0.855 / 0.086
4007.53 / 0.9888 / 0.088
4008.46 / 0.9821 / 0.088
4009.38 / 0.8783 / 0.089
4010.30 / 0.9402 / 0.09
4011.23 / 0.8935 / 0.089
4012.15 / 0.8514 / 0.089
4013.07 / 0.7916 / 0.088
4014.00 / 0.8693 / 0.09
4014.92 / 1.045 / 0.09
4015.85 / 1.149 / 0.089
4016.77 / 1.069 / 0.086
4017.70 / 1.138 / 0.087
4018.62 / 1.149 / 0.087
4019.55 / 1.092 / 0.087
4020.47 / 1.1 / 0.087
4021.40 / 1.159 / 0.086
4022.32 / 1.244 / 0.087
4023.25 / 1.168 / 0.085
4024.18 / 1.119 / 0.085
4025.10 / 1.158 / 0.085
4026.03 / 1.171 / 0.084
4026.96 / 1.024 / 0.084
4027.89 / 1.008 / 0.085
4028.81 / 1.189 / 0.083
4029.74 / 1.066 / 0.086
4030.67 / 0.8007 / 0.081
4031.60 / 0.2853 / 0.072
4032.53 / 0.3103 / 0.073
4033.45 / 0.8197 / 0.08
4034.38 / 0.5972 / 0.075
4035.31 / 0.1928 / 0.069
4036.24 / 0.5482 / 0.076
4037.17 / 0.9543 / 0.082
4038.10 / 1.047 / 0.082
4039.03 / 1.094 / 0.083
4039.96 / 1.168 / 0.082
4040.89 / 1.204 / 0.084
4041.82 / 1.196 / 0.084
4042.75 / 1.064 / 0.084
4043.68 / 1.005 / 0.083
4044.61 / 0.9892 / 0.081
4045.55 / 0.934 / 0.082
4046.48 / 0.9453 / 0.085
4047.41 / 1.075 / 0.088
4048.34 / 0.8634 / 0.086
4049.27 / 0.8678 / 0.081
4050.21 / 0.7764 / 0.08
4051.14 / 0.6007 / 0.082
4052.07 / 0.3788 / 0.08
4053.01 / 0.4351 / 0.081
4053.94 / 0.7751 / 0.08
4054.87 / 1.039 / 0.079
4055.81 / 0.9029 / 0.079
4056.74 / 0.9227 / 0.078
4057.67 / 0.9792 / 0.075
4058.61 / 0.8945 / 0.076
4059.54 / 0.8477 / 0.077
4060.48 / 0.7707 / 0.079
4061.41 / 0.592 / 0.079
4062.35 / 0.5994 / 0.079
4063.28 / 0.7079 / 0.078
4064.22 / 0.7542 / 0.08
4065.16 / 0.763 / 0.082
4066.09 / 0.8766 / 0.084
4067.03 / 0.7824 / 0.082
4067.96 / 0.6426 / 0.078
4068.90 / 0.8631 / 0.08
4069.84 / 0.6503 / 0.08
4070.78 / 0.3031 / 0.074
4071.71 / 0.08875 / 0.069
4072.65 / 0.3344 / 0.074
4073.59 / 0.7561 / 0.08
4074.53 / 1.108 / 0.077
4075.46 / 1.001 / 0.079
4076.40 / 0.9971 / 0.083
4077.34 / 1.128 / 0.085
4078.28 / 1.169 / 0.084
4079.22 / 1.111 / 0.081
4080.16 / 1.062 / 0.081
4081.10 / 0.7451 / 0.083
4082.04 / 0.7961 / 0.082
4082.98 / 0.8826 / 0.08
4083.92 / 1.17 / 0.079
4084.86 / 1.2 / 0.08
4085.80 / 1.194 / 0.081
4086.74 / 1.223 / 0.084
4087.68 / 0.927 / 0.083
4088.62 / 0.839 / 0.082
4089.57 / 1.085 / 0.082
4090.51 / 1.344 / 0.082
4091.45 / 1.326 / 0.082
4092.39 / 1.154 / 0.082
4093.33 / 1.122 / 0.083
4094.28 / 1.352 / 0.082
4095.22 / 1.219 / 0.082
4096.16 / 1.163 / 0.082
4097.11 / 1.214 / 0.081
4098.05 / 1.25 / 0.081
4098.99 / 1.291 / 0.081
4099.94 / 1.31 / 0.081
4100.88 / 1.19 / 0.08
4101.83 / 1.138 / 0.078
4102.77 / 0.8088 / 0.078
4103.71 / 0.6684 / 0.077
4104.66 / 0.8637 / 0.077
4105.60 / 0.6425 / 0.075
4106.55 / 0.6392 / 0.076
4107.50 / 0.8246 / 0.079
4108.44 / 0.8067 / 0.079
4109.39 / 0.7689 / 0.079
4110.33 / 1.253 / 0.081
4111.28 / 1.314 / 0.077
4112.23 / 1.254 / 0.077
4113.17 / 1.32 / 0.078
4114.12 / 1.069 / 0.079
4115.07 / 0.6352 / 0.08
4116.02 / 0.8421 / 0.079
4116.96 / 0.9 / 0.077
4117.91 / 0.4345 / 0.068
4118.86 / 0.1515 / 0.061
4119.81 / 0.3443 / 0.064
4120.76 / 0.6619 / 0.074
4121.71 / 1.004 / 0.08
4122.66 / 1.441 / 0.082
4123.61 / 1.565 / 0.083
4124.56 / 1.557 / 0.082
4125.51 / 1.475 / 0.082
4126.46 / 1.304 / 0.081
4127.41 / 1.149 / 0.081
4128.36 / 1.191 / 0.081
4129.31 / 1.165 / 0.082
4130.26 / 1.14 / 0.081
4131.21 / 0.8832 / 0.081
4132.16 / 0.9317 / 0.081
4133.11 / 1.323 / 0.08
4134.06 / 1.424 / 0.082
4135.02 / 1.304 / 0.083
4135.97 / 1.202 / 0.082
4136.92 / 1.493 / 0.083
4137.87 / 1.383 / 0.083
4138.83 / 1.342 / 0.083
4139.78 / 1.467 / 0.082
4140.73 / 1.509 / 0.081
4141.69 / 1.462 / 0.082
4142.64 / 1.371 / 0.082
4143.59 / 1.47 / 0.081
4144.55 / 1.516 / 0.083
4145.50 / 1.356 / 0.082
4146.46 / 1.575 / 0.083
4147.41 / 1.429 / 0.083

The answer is 1.38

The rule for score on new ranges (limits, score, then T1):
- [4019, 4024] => 1.40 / 1.07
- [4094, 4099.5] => 1.34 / 1.12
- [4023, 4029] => 1.42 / 1.06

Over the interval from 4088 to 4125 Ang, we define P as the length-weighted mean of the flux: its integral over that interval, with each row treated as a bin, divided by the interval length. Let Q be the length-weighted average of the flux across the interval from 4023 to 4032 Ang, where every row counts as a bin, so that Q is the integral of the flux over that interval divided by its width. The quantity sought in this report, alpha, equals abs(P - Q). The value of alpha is 0.02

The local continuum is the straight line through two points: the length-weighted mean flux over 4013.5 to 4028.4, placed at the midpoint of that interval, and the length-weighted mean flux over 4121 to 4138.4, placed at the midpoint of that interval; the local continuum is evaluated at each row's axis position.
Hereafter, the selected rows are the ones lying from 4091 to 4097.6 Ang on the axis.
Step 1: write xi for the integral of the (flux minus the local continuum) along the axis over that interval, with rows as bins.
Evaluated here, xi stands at 0.1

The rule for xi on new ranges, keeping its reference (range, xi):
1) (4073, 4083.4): -2.3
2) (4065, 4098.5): -7.5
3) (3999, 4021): -3.5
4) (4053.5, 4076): -9.5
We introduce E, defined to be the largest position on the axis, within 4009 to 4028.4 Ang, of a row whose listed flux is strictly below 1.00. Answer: 4014.00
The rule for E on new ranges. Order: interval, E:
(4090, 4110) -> 4109.39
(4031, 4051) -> 4050.21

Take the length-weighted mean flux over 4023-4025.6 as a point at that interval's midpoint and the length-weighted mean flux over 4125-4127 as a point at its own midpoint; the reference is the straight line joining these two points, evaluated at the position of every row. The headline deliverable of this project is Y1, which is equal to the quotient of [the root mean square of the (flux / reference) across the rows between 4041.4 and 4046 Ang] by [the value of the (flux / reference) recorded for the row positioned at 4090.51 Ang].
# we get 0.85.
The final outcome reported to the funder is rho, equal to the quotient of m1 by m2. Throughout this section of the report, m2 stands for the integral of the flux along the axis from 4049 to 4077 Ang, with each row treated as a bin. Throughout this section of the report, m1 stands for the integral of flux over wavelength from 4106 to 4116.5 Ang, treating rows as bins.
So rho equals 0.5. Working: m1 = 10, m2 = 20.6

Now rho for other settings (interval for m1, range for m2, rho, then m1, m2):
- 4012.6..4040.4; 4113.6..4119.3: 6.8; 26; 3.9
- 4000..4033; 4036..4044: 3.7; 31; 8.4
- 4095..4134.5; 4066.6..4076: 6.6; 41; 6.2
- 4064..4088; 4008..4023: 1.4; 21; 15.4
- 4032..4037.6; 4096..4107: 0.3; 3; 11.1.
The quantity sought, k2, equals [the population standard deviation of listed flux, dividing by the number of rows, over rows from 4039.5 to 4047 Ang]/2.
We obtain 0.05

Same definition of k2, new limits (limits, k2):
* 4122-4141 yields 0.09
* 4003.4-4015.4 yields 0.08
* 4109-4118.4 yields 0.15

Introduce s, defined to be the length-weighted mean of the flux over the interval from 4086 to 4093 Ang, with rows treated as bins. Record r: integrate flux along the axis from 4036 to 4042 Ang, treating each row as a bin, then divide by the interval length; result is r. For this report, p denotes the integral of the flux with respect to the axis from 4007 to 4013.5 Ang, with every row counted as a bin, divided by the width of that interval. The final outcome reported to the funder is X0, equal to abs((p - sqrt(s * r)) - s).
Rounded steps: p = 0.90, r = 1.04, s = 1.13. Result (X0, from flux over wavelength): 1.31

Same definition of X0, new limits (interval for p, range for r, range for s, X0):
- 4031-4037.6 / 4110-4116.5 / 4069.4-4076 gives 0.89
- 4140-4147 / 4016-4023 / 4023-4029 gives 0.78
